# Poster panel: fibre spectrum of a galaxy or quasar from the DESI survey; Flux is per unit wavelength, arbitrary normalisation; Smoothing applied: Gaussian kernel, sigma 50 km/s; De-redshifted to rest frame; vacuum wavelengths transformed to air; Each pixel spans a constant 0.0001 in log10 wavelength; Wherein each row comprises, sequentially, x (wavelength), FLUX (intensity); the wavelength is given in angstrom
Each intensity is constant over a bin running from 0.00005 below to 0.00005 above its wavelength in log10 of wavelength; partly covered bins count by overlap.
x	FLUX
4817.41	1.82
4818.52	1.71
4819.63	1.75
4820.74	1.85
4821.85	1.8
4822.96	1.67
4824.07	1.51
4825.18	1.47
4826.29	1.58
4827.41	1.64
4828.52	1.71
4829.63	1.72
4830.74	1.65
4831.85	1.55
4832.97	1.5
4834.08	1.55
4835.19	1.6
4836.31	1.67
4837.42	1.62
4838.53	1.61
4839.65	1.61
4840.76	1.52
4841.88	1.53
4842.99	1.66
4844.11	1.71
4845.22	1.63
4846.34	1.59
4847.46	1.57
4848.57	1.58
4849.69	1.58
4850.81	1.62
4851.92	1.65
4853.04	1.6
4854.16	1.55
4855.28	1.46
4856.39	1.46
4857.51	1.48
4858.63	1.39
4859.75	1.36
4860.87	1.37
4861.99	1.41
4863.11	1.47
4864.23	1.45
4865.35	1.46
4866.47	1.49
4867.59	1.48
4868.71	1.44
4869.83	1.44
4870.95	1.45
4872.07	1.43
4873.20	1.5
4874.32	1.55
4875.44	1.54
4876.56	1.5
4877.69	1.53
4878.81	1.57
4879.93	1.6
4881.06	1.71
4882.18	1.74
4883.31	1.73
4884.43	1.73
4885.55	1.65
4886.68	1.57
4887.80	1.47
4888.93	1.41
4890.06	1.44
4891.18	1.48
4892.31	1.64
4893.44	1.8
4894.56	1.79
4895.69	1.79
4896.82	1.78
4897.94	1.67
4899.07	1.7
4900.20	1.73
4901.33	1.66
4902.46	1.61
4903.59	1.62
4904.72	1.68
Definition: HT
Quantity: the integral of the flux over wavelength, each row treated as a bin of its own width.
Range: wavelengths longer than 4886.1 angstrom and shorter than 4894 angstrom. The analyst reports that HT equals 12.2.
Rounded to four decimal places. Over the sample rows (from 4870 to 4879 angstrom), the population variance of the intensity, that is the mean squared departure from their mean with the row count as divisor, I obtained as 0.0021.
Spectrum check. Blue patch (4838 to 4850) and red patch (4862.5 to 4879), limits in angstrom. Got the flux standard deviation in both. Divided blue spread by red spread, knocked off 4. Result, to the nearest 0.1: -2.8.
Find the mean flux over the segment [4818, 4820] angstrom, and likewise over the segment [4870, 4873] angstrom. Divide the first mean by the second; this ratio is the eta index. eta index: 1.20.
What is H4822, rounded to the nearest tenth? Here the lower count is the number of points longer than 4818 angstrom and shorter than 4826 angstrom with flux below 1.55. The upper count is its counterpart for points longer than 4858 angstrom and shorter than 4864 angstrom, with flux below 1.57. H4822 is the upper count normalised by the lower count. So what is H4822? 2.5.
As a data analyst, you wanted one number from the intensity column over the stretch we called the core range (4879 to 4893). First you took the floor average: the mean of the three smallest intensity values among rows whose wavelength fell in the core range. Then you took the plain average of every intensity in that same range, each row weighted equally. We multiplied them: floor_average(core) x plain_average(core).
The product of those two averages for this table 2.30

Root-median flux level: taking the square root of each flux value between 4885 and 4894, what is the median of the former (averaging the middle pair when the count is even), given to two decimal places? 1.23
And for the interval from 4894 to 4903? 1.31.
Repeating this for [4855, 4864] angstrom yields 1.20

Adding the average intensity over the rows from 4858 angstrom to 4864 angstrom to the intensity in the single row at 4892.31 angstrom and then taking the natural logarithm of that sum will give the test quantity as 1.11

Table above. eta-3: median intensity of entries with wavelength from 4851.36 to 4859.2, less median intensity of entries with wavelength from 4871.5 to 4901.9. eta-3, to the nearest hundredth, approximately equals -0.16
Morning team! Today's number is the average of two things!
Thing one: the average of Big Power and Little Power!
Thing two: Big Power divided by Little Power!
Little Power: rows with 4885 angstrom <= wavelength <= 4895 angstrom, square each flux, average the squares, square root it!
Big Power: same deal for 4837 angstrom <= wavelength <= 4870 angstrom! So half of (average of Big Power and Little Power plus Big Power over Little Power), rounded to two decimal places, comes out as 1.26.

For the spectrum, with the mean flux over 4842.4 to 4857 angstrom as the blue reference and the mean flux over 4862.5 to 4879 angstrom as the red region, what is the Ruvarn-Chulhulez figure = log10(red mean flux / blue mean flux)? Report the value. -0.029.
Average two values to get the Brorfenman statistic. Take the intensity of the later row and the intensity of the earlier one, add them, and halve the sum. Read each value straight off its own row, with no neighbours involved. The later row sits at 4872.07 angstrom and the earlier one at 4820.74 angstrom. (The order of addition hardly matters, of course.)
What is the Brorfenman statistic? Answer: 1.64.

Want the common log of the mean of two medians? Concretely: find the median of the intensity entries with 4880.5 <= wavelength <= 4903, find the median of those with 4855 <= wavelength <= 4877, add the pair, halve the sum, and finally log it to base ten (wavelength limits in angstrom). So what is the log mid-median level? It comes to 0.197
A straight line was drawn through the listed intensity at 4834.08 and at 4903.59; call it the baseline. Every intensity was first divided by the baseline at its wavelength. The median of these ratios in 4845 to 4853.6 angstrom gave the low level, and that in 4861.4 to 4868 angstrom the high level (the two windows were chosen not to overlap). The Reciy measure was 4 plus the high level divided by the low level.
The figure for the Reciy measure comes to 4.91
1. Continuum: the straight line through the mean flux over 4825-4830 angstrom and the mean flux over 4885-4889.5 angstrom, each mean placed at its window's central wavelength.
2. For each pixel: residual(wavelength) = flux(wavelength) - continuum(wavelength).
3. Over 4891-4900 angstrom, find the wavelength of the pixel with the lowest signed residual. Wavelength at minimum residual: 4891.18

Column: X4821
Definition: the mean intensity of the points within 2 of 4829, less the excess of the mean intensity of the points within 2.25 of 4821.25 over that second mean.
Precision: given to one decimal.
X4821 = 1.6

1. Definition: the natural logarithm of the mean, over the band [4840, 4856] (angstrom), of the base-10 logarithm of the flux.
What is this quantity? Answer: -1.61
